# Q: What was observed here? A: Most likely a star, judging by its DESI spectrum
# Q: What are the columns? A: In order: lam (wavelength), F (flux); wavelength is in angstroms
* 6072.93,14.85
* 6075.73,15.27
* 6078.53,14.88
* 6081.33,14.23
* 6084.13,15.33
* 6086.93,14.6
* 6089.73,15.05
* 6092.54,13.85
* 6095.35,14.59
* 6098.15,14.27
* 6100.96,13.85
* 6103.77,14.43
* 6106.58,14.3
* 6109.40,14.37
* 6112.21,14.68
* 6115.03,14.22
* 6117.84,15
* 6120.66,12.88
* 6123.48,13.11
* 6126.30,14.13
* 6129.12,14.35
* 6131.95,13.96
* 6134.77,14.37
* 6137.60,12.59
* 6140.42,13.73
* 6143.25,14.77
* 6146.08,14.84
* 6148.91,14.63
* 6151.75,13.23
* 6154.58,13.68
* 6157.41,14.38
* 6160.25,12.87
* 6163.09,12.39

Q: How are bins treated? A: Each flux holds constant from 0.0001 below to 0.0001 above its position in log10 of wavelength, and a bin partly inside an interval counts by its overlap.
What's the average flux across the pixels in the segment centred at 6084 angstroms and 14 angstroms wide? 14.8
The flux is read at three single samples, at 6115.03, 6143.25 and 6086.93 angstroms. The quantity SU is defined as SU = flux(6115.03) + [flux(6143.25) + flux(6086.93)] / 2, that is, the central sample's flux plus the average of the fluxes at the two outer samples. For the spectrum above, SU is 28.9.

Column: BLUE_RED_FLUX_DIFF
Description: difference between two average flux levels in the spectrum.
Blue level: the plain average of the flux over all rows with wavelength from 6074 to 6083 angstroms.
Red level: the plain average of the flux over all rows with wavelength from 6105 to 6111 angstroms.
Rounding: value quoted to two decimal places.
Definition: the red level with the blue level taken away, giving -0.46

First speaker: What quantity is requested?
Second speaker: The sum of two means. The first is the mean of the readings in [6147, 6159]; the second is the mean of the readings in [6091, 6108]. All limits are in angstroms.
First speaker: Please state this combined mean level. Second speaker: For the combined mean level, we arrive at 28.2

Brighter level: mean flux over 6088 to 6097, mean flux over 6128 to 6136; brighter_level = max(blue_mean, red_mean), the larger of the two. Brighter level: 14.5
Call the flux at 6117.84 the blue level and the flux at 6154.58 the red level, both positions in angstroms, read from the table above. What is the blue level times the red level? 205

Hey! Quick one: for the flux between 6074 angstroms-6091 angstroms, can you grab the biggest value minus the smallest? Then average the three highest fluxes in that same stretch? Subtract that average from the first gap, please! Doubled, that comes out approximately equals -28.2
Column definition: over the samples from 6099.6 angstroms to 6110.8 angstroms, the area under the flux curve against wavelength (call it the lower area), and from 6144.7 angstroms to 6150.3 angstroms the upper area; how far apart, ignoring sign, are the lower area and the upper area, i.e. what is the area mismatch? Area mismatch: 77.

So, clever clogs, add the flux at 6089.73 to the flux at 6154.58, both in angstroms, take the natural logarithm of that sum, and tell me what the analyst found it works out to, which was 3.358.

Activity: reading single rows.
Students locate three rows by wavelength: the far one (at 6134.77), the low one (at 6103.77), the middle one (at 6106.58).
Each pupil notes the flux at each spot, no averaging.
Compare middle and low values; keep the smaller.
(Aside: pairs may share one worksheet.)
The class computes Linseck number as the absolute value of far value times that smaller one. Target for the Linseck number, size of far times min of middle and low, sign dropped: 205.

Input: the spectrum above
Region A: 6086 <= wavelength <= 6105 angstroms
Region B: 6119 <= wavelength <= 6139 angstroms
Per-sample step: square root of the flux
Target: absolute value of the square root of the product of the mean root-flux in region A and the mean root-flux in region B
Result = 3.74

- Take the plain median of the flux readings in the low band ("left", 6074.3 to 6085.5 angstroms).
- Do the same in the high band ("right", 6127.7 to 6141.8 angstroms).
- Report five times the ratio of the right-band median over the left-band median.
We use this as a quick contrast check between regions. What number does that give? 4.63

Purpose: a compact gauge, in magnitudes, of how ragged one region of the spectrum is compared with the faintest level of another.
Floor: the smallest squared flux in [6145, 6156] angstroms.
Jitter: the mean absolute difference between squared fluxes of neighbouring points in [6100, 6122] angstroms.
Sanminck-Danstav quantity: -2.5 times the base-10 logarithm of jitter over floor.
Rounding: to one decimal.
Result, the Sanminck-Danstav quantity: 2.5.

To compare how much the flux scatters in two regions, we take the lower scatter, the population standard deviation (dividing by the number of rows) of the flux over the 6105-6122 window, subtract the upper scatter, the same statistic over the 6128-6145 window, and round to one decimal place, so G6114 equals 0.0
